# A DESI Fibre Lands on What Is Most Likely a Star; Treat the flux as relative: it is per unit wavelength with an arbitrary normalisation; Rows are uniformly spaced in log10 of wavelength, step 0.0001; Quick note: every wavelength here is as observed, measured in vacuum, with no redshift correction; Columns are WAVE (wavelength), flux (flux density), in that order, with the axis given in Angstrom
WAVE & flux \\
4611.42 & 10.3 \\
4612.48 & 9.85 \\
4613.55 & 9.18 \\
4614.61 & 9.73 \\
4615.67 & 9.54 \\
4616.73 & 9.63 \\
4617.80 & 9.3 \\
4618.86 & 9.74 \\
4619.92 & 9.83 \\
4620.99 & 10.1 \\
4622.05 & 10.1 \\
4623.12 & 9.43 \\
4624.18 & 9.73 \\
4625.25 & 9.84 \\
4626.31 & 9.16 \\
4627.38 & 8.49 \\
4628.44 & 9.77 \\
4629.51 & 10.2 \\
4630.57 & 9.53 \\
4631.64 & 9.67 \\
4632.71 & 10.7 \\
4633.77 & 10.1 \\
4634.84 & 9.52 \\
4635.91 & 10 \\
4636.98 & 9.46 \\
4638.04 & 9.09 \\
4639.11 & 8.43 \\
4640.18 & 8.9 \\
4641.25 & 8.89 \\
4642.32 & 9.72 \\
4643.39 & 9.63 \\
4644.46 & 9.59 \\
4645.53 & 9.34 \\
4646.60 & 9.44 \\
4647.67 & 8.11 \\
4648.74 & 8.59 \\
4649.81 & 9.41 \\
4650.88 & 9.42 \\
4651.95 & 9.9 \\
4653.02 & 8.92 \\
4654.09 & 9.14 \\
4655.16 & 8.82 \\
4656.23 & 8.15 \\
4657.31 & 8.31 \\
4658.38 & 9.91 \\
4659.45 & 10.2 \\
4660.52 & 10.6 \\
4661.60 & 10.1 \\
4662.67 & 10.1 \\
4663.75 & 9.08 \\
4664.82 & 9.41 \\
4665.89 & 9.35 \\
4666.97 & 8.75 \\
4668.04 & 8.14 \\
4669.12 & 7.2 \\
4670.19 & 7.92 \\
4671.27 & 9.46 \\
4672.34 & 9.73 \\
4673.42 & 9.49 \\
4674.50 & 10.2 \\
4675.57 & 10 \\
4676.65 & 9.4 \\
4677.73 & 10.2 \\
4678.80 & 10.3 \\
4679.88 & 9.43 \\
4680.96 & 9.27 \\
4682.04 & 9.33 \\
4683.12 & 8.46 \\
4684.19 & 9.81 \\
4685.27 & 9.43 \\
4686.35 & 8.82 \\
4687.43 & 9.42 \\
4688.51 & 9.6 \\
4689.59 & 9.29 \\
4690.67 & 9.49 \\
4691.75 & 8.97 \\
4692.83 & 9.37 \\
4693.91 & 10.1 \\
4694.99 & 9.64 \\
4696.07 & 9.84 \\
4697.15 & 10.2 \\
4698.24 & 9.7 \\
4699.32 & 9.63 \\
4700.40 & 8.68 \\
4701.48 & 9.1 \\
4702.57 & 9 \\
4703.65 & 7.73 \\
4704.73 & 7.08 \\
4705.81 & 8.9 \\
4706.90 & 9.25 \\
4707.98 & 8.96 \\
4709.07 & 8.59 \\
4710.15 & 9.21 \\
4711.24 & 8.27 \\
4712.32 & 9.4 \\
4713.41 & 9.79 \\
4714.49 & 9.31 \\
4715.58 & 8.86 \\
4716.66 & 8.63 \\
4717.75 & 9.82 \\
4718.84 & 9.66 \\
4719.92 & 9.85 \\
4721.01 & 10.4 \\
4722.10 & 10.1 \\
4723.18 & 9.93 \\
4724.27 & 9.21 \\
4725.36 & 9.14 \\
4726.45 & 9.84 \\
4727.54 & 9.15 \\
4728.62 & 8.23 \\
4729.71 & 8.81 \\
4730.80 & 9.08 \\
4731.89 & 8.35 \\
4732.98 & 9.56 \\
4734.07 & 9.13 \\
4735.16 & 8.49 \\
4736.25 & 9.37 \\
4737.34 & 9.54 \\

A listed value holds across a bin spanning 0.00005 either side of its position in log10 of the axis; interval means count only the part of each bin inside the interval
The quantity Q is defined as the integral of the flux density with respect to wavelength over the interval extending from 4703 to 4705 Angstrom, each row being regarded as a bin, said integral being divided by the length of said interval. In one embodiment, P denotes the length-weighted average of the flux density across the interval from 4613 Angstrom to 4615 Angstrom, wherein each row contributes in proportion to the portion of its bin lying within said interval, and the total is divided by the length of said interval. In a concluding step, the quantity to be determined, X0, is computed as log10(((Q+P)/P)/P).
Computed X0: -0.72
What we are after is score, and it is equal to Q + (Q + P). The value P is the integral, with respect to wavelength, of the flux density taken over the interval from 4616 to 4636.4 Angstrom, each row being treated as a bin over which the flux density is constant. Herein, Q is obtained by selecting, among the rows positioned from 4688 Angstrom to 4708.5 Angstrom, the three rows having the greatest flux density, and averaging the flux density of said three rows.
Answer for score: 218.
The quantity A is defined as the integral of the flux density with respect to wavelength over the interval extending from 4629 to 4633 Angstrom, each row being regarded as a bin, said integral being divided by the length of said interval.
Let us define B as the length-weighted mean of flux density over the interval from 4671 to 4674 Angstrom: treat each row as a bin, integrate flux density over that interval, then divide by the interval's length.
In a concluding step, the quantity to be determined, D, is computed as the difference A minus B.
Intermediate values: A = 10.0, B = 9.57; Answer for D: 0.4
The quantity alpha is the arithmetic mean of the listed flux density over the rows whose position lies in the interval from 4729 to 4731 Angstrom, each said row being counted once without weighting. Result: 8.9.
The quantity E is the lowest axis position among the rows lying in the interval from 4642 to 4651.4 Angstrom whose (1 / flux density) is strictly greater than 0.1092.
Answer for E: 4647.67 Angstrom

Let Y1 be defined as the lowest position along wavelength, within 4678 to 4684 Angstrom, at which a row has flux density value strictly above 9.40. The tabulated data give 4678.80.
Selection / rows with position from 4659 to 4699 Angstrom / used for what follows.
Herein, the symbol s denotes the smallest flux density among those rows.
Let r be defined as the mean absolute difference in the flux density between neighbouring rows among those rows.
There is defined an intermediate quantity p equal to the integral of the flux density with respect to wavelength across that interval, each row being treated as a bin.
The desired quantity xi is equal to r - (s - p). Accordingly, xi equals 371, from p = 378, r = 0.511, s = 7.2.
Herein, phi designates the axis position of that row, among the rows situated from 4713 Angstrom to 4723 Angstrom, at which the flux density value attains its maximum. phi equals 4721.01 Angstrom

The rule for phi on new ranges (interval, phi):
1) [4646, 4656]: 4651.95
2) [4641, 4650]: 4642.32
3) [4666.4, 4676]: 4674.50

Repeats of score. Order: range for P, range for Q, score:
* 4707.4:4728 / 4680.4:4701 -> 213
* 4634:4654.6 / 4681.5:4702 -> 211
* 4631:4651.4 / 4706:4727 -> 211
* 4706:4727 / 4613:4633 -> 217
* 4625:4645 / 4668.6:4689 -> 211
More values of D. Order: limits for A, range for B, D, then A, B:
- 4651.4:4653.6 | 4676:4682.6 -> -0.2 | 9.4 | 9.65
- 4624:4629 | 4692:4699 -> -0.4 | 9.4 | 9.77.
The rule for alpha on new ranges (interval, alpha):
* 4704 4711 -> 8.7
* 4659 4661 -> 10.4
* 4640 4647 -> 9.4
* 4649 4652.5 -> 9.6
